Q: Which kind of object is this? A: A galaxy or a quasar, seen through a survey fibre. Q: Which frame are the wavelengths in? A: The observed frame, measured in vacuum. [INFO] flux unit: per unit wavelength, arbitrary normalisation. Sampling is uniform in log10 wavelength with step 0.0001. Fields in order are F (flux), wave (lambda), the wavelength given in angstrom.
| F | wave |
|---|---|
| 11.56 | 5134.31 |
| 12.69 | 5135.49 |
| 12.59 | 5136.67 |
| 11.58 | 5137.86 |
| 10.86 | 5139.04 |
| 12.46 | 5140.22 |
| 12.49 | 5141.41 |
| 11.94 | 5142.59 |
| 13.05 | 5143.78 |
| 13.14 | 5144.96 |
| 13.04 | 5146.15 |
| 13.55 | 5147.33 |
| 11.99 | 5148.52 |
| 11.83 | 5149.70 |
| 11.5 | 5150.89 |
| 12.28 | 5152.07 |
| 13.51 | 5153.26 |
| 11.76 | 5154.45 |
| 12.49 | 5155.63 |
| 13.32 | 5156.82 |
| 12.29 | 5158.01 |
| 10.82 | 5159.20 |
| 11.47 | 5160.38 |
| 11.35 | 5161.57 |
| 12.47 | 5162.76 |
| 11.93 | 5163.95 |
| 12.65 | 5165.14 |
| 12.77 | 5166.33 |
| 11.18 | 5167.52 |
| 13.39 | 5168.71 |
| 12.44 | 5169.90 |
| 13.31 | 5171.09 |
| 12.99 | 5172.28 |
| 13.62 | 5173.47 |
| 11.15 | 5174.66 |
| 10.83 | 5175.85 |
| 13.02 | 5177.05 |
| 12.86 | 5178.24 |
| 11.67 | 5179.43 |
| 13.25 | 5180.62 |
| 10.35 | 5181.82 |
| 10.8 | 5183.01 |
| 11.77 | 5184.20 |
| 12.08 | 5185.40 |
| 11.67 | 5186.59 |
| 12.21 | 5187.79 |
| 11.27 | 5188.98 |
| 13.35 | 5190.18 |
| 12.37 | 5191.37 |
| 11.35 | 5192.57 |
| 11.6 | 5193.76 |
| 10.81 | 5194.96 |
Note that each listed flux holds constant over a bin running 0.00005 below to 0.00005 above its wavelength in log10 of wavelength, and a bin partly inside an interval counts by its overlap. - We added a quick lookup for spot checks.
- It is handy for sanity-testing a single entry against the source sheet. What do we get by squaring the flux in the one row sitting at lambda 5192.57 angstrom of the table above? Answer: 129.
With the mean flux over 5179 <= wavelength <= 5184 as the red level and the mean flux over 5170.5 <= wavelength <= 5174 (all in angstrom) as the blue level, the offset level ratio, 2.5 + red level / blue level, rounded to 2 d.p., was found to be 3.37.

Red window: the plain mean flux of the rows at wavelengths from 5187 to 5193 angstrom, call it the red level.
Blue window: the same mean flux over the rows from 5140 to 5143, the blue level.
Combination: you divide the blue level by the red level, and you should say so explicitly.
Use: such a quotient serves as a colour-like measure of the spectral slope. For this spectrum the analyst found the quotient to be 1.02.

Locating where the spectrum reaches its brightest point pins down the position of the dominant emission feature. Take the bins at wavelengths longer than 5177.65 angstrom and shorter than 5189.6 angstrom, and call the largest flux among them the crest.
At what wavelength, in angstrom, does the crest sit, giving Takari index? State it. 5180.62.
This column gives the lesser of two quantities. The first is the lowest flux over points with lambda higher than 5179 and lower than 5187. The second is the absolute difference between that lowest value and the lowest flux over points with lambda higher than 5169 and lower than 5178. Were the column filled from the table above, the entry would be 0.48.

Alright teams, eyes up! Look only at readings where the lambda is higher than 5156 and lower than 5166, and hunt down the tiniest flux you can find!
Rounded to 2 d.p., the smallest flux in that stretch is 10.82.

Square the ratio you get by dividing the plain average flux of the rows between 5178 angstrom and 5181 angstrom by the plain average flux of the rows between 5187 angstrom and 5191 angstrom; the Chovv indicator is 1.05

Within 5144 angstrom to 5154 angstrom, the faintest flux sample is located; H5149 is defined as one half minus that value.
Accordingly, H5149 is -11.0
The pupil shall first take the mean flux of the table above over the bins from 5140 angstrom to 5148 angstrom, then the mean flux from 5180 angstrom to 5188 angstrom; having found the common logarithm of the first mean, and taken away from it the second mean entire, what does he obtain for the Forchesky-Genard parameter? -10.6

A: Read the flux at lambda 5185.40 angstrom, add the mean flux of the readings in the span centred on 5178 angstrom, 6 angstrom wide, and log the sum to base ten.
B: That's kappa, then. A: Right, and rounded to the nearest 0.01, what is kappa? 1.39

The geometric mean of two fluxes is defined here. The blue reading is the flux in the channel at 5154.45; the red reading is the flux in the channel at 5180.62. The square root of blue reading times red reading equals 12.5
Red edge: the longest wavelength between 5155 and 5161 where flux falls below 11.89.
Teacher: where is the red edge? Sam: 5160.38 angstrom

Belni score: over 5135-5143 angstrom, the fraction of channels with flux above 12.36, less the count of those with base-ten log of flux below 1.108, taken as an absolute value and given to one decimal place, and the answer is 6.4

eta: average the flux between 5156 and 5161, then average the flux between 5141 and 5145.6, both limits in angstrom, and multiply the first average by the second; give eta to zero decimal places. 152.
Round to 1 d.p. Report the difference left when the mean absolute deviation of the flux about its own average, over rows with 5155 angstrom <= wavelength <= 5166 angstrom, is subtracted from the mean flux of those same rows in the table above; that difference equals 11.5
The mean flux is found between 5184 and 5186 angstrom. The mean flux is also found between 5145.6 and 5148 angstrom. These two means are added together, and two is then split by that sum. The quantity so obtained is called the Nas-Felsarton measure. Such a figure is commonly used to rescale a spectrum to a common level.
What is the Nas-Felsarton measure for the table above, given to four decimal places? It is 0.0793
